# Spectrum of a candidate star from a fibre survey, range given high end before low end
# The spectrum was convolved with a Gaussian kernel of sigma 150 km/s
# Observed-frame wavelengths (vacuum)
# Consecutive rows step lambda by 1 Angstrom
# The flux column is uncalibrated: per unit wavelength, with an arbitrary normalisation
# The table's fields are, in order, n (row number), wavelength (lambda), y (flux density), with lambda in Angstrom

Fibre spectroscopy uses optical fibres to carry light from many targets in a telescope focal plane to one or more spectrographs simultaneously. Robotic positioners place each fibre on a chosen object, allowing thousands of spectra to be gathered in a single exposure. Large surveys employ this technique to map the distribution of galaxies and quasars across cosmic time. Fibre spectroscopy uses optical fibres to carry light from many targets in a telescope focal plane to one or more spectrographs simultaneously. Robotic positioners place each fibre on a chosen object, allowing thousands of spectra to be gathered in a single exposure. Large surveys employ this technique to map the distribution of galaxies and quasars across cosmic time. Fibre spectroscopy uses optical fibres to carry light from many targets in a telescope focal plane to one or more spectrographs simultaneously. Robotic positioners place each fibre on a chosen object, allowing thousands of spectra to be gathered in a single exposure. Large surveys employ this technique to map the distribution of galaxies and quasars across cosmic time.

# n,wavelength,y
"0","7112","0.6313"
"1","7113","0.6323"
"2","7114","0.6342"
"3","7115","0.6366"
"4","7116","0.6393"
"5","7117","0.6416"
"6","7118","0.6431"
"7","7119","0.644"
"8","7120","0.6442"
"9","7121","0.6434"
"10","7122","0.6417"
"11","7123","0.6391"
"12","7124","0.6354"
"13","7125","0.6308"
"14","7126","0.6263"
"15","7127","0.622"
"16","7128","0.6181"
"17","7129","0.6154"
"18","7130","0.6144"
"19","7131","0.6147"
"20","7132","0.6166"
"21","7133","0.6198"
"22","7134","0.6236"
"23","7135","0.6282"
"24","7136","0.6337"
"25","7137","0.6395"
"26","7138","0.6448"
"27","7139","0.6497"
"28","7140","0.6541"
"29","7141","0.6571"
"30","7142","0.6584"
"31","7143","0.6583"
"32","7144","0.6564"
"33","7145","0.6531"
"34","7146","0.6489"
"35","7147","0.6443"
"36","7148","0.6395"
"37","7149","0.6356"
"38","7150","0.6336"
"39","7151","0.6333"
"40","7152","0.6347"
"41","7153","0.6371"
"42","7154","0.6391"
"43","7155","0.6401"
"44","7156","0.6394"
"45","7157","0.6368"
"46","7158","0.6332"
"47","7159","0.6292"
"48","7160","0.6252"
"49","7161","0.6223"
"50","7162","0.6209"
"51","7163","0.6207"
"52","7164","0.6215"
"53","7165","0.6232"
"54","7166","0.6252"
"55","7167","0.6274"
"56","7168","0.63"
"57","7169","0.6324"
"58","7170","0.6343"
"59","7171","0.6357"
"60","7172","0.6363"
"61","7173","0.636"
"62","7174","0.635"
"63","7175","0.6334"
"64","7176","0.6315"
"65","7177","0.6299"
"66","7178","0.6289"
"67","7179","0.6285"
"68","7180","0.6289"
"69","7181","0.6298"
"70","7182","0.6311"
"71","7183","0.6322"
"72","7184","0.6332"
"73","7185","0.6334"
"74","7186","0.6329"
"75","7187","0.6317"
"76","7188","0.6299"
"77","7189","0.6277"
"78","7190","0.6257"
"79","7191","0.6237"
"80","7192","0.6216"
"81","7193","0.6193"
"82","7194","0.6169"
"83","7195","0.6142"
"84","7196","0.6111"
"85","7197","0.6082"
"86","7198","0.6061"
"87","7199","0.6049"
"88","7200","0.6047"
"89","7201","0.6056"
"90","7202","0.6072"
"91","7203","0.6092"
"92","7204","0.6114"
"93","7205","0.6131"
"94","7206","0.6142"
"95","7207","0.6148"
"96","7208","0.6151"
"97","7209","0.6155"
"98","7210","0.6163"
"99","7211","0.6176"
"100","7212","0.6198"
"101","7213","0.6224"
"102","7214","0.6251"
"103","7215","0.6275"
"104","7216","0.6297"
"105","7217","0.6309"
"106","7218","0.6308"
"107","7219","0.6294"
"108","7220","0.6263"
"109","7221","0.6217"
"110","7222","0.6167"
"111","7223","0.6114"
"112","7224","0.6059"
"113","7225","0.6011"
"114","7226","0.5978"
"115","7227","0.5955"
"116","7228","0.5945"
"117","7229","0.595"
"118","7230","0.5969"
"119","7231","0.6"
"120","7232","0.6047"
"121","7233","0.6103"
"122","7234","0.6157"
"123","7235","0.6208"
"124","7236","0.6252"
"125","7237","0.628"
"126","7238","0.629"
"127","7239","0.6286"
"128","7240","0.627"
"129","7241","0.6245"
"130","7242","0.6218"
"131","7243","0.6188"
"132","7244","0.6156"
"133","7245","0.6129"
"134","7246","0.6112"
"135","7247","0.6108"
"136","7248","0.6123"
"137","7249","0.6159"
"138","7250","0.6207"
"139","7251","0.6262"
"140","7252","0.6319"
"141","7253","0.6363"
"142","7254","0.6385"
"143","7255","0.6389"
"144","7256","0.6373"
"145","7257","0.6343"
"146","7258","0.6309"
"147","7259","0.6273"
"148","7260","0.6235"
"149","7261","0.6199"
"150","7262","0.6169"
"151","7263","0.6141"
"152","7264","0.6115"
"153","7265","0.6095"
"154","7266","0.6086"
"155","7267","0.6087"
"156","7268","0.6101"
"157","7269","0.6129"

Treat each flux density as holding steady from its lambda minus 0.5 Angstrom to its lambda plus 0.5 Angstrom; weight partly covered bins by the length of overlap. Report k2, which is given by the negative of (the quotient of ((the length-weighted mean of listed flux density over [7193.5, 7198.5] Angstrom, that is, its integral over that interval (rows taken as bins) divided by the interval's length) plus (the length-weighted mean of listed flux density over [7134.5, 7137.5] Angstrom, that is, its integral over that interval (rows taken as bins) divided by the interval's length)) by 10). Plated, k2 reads -0.1245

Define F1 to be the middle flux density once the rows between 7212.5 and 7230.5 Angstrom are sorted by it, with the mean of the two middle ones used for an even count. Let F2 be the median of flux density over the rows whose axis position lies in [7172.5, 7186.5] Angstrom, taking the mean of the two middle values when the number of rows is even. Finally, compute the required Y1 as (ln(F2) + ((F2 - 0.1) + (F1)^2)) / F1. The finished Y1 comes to 0.737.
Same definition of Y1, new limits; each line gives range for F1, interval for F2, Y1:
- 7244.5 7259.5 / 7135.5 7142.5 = 0.816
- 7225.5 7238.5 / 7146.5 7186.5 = 0.730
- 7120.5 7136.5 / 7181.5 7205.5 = 0.684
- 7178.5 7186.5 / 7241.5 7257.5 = 0.703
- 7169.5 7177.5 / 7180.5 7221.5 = 0.707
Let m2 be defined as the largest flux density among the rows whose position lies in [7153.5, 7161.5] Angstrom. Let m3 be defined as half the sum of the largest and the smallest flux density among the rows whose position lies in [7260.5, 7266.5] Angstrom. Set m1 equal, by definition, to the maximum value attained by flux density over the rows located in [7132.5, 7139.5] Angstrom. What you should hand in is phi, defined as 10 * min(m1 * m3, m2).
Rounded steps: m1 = 0.6497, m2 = 0.6401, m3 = 0.614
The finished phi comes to 3.99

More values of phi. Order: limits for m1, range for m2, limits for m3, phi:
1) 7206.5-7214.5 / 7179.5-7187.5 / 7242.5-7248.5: 3.84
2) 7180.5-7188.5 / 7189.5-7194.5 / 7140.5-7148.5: 4.11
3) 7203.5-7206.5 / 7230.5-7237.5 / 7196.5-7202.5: 3.72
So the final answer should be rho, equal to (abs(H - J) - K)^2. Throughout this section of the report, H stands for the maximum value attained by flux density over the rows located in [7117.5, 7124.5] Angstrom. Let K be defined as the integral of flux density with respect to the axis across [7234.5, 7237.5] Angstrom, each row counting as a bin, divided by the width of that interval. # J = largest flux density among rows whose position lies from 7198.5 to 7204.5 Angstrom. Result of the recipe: 0.35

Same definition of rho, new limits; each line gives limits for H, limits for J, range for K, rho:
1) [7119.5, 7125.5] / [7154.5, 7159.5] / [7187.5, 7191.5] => 0.39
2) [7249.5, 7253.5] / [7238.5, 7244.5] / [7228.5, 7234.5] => 0.36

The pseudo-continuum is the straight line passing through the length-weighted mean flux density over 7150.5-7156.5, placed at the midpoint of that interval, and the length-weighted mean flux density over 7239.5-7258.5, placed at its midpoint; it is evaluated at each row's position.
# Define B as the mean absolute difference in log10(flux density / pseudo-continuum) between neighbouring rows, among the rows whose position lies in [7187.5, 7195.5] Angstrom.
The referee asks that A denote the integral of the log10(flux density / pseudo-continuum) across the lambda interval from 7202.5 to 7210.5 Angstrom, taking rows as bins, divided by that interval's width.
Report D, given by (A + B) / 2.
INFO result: -0.0050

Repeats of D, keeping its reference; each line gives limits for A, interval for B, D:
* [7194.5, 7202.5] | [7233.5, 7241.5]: -0.0074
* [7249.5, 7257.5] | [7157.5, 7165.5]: 0.0039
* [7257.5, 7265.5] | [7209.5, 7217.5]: -0.0005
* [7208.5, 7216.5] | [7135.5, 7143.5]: -0.0014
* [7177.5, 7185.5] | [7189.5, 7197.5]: -0.0001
